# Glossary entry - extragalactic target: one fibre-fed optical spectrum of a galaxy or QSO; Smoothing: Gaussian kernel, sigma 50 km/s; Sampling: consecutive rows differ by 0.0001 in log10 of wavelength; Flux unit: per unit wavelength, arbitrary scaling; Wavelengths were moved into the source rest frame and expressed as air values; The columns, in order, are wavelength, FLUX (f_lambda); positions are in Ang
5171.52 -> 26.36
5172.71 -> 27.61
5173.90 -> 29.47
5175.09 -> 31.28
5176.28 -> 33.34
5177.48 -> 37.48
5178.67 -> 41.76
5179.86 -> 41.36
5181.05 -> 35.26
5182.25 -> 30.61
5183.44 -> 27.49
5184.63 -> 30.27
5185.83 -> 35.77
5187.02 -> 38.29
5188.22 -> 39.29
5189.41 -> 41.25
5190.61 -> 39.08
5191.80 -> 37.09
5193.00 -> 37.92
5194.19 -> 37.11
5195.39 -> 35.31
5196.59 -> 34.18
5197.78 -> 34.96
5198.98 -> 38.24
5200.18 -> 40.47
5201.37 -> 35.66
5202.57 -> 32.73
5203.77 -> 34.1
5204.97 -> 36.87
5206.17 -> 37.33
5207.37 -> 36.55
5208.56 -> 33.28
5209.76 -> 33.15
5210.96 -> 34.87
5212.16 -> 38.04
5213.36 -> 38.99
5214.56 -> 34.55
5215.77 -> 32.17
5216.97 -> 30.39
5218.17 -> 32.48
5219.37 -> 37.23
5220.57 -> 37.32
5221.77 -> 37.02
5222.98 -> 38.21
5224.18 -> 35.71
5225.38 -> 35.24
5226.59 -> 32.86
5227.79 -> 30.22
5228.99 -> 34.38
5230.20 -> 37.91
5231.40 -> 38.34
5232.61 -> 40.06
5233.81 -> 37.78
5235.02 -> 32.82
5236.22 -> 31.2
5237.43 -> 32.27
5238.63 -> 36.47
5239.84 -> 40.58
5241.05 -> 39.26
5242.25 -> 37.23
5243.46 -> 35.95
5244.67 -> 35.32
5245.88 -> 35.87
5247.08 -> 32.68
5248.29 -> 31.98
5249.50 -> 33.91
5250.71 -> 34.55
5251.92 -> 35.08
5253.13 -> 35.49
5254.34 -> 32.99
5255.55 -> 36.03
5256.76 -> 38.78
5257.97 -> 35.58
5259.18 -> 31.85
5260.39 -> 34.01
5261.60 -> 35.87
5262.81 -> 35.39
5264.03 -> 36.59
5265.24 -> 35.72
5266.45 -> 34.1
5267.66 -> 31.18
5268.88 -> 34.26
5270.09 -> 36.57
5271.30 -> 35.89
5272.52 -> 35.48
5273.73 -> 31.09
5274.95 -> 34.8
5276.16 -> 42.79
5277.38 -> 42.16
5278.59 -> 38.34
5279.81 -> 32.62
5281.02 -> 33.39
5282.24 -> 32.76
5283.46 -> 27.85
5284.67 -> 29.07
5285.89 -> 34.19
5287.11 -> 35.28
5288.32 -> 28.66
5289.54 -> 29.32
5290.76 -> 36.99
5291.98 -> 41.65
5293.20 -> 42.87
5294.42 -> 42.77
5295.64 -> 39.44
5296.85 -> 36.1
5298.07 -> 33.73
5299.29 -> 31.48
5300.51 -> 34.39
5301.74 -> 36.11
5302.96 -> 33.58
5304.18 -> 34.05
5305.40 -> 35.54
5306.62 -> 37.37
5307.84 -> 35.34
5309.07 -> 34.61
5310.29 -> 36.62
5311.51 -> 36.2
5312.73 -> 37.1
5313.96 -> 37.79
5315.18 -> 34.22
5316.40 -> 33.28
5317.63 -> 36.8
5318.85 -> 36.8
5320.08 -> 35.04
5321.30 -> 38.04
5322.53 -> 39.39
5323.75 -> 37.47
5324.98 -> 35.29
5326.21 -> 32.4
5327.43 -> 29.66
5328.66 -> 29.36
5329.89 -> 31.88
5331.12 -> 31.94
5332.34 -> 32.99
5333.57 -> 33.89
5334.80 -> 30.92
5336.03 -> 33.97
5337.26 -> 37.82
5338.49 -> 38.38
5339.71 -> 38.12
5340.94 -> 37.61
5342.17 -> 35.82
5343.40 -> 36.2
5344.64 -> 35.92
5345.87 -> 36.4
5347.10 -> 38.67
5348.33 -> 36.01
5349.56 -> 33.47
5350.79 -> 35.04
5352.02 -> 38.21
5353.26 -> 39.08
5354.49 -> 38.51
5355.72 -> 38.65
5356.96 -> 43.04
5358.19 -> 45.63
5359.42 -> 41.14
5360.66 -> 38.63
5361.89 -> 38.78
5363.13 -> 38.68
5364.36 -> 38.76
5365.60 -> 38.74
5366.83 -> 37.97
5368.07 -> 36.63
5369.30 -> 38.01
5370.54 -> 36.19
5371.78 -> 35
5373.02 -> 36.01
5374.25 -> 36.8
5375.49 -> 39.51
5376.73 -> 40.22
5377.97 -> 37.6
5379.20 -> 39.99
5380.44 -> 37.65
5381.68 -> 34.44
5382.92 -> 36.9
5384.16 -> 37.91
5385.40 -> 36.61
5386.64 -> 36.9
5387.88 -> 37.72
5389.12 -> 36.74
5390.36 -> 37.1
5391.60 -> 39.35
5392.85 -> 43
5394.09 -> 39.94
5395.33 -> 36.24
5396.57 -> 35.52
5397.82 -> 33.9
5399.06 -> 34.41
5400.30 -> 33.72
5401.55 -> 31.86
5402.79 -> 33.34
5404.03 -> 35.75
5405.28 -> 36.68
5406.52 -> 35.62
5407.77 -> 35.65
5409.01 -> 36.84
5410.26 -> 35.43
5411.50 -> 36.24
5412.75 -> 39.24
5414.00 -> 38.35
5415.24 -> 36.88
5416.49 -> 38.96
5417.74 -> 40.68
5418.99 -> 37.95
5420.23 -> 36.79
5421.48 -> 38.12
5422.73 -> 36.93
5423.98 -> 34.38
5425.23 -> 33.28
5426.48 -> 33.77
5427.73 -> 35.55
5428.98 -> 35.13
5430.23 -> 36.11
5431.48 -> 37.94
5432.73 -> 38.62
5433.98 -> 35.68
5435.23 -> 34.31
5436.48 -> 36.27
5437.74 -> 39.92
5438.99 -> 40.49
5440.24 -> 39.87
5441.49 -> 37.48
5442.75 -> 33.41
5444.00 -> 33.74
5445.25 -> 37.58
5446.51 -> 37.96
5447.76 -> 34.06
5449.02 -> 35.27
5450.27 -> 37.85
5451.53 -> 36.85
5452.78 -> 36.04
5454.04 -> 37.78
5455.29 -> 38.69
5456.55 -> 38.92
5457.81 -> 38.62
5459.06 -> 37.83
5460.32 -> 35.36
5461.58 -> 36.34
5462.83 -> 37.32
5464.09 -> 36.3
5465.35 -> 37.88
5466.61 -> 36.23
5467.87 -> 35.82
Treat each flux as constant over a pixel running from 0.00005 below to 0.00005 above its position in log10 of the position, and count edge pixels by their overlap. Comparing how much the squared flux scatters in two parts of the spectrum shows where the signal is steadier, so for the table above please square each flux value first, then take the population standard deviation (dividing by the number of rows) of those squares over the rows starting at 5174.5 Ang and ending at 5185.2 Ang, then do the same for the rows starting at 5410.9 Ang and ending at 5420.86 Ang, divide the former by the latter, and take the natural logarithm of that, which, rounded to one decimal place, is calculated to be 1.1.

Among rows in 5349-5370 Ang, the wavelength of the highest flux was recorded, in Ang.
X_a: 5358.19 Ang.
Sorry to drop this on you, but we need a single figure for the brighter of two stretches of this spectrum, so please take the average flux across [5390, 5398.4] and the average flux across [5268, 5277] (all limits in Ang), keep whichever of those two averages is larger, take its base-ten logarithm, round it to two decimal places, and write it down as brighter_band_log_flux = 1.58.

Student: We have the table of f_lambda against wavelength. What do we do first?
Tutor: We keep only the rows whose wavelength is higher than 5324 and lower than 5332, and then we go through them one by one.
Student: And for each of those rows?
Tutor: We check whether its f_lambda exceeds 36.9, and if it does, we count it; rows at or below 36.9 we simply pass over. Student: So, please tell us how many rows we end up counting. 0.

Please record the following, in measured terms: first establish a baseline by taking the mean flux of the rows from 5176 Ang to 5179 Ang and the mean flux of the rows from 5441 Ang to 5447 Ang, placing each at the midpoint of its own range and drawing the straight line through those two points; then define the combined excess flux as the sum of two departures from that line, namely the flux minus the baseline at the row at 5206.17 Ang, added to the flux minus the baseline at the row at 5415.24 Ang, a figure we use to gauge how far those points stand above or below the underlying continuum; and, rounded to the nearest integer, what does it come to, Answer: 1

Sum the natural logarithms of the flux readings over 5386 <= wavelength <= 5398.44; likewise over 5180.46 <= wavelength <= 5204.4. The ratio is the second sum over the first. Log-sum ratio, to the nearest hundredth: 1.97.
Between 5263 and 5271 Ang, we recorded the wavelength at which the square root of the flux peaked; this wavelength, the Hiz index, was 5264.03 Ang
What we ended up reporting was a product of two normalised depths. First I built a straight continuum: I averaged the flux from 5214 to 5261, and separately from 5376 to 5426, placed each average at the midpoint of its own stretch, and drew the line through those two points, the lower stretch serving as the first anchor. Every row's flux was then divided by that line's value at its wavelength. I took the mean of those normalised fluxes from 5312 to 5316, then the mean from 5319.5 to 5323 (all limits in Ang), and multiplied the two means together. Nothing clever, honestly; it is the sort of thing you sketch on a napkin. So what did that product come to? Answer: 1.05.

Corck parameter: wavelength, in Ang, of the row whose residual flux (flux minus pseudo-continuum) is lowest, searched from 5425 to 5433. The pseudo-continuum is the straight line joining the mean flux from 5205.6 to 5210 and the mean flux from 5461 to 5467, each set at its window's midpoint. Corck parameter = 5425.23 Ang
